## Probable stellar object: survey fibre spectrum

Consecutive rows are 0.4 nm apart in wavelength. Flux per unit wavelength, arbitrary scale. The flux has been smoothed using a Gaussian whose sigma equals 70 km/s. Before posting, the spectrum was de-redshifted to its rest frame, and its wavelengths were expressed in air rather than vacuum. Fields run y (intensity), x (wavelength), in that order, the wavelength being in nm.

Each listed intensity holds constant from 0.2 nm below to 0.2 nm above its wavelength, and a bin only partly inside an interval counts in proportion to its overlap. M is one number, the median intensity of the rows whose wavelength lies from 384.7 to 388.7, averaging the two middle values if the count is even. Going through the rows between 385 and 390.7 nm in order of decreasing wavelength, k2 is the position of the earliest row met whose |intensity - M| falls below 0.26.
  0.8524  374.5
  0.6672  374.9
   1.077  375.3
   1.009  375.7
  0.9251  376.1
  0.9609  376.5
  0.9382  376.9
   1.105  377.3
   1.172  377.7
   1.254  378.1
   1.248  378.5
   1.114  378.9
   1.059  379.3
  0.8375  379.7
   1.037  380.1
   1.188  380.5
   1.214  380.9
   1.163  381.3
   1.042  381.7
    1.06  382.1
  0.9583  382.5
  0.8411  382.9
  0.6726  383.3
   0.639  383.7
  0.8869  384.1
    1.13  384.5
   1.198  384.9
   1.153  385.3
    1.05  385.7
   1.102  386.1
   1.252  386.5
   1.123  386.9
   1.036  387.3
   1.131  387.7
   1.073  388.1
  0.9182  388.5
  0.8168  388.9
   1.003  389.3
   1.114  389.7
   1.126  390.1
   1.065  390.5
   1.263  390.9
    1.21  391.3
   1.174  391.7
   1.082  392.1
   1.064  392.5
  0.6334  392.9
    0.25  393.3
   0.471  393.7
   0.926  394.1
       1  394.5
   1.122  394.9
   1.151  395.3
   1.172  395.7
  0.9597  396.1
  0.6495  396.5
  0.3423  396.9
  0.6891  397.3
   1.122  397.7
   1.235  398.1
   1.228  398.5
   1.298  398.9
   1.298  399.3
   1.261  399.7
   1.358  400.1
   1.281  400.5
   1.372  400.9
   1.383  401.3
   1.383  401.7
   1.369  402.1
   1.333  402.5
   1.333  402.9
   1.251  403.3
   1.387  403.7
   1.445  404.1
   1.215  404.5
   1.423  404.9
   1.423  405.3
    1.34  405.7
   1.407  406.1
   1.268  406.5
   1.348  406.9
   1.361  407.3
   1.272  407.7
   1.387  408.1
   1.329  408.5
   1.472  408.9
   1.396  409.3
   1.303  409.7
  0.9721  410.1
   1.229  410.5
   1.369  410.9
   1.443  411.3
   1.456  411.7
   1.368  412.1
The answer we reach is 390.5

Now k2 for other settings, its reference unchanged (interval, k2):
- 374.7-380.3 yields 380.1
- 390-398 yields 397.7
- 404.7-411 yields 410.9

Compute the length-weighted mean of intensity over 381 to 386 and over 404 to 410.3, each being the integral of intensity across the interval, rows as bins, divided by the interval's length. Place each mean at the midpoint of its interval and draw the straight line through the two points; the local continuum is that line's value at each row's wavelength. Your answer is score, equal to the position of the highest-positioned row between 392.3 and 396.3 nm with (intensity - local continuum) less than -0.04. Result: 396.1 nm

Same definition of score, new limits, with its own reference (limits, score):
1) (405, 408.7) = 407.7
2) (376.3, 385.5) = 384.1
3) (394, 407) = 406.5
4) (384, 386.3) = 384.1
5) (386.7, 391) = 389.3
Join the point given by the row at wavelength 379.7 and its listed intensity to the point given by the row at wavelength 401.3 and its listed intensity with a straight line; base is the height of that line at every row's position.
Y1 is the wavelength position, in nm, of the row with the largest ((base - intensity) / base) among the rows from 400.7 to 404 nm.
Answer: 403.3 nm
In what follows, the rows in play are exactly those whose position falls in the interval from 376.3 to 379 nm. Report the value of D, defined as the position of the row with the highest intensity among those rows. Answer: 378.1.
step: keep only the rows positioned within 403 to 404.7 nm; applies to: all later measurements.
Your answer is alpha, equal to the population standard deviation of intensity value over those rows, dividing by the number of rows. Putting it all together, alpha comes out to 0.09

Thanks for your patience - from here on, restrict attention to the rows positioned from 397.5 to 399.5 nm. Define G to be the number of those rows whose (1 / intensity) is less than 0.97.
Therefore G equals 5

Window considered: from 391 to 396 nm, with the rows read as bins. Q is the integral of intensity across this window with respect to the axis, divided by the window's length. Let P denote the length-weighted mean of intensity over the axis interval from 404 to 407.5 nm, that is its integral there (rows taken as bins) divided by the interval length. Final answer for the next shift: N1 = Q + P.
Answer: 2.3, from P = 1.36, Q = 0.94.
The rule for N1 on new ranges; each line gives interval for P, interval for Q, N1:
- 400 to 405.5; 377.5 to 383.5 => 2.4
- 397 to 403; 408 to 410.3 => 2.6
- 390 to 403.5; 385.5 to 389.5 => 2.1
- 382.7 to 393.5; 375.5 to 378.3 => 2.1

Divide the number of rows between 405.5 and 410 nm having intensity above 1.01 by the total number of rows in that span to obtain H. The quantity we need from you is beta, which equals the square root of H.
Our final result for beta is 1.00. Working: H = 1.0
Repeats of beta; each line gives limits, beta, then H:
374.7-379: 0.74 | 0.5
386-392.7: 0.91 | 0.8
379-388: 0.85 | 0.7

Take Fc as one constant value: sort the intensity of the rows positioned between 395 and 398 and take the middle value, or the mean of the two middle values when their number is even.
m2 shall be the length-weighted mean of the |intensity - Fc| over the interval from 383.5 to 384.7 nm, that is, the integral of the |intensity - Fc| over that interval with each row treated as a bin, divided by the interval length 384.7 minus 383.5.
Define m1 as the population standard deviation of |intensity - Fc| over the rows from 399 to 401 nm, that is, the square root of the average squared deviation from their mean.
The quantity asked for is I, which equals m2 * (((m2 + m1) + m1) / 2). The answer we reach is 0.026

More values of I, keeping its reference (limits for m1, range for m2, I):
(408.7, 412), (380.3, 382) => 0.046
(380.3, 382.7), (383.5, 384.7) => 0.035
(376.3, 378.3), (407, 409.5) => 0.129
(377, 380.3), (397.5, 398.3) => 0.041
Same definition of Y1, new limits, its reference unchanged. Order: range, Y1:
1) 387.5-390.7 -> 388.9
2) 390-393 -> 392.9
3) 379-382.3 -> 379.7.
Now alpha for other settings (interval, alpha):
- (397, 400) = 0.20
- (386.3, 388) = 0.08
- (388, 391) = 0.13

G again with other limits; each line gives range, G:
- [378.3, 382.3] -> 9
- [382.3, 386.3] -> 5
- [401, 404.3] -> 8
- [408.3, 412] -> 8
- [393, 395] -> 1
